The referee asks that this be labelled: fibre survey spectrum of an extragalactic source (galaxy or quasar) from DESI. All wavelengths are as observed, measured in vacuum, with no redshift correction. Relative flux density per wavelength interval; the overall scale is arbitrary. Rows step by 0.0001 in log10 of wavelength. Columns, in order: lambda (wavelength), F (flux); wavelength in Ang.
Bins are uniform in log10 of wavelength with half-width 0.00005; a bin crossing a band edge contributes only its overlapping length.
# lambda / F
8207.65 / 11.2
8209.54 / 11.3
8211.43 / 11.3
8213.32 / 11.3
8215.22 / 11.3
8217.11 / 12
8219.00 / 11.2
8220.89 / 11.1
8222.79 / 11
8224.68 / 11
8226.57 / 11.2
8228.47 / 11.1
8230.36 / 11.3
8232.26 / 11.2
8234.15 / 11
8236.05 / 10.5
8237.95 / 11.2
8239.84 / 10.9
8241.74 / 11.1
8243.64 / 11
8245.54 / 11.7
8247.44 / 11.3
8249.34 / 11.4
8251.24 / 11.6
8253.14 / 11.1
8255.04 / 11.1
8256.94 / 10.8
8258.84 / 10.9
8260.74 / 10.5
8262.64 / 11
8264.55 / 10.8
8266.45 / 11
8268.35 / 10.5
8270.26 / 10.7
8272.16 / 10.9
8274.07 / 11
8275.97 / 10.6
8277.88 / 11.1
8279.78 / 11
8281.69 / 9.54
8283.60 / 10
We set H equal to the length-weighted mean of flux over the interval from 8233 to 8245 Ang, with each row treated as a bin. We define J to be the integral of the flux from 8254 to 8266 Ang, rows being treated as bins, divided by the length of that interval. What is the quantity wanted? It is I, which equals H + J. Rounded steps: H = 11.0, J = 10.9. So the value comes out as 21.8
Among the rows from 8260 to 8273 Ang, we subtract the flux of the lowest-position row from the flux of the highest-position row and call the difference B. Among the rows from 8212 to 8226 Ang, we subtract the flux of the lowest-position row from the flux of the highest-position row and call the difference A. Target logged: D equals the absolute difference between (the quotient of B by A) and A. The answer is 1.0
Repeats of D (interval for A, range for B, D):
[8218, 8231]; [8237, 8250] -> 1.9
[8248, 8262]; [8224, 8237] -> 1.5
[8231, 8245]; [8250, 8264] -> 3.2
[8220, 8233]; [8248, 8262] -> 9.1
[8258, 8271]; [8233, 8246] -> 3.3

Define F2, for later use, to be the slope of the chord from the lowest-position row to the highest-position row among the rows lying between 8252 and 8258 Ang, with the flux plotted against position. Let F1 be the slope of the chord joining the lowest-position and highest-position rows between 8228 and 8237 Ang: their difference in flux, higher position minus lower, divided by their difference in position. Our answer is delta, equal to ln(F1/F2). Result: 0.00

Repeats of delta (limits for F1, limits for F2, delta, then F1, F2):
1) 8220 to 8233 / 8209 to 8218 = -2.35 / 0.01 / 0.09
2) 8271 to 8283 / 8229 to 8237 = 0.01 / -0.14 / -0.14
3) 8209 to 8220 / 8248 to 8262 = -2.01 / -0.01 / -0.08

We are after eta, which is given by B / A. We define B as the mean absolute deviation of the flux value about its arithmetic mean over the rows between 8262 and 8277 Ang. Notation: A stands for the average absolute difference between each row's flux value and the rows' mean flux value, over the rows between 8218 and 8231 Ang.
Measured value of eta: 1.81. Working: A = 0.09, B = 0.16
